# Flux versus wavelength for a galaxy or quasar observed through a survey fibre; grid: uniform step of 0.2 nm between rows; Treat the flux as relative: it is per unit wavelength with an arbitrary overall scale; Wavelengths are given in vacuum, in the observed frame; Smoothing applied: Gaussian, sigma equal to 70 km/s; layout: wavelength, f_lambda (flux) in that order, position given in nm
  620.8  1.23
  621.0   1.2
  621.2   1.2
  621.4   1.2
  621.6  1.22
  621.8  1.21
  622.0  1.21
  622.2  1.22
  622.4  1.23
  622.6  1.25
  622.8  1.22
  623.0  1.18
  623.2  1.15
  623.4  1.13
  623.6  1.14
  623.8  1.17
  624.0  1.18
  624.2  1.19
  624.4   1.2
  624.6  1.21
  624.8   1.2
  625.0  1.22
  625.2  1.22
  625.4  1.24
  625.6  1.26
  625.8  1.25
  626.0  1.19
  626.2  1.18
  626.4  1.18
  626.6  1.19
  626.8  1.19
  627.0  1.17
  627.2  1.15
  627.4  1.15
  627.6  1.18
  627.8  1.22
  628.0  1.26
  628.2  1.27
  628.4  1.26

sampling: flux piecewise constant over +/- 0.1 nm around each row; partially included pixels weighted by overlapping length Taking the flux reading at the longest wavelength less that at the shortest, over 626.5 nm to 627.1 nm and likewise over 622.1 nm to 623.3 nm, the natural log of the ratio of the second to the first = 1.3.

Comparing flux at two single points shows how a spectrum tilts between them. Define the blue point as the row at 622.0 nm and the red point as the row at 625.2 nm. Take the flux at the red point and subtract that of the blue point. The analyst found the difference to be 0.01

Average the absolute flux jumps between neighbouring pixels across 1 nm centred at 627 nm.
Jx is 0.010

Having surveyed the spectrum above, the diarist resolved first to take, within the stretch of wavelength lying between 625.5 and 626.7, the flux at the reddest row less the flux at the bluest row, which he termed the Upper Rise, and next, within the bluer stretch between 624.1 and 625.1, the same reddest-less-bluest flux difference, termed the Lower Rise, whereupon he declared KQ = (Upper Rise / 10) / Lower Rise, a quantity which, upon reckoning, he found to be -0.23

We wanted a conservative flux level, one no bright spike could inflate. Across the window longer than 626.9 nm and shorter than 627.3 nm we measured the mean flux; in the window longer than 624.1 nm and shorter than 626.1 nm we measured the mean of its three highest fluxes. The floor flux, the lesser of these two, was 1.16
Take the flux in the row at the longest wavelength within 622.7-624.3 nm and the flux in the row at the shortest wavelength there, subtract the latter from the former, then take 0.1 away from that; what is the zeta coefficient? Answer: -0.130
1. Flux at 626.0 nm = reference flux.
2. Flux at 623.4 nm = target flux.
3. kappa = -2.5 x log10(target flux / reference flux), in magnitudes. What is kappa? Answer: 0.06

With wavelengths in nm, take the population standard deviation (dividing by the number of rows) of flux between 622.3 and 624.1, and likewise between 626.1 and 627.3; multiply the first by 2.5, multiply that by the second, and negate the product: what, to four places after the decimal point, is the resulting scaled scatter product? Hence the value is -0.0014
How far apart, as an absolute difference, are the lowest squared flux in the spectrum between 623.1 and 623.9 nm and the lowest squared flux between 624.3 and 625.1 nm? 0.16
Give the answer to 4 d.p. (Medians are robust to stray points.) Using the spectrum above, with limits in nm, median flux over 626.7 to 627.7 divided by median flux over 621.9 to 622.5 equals 0.9590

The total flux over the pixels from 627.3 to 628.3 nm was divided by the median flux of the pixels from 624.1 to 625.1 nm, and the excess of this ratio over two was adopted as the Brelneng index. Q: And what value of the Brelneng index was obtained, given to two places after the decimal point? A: 3.07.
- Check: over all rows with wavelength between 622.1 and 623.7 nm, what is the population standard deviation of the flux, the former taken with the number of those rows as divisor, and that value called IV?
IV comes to 0.043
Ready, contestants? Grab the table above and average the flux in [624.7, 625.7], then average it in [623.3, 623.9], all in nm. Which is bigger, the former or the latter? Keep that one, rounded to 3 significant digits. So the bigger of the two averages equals 1.23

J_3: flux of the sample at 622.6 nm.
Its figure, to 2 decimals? 1.25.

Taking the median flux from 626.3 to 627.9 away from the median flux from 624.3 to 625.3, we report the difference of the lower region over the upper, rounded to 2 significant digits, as 0.030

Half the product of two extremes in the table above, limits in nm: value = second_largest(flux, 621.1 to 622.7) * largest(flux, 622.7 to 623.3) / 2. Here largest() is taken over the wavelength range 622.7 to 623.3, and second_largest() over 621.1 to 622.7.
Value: 0.750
